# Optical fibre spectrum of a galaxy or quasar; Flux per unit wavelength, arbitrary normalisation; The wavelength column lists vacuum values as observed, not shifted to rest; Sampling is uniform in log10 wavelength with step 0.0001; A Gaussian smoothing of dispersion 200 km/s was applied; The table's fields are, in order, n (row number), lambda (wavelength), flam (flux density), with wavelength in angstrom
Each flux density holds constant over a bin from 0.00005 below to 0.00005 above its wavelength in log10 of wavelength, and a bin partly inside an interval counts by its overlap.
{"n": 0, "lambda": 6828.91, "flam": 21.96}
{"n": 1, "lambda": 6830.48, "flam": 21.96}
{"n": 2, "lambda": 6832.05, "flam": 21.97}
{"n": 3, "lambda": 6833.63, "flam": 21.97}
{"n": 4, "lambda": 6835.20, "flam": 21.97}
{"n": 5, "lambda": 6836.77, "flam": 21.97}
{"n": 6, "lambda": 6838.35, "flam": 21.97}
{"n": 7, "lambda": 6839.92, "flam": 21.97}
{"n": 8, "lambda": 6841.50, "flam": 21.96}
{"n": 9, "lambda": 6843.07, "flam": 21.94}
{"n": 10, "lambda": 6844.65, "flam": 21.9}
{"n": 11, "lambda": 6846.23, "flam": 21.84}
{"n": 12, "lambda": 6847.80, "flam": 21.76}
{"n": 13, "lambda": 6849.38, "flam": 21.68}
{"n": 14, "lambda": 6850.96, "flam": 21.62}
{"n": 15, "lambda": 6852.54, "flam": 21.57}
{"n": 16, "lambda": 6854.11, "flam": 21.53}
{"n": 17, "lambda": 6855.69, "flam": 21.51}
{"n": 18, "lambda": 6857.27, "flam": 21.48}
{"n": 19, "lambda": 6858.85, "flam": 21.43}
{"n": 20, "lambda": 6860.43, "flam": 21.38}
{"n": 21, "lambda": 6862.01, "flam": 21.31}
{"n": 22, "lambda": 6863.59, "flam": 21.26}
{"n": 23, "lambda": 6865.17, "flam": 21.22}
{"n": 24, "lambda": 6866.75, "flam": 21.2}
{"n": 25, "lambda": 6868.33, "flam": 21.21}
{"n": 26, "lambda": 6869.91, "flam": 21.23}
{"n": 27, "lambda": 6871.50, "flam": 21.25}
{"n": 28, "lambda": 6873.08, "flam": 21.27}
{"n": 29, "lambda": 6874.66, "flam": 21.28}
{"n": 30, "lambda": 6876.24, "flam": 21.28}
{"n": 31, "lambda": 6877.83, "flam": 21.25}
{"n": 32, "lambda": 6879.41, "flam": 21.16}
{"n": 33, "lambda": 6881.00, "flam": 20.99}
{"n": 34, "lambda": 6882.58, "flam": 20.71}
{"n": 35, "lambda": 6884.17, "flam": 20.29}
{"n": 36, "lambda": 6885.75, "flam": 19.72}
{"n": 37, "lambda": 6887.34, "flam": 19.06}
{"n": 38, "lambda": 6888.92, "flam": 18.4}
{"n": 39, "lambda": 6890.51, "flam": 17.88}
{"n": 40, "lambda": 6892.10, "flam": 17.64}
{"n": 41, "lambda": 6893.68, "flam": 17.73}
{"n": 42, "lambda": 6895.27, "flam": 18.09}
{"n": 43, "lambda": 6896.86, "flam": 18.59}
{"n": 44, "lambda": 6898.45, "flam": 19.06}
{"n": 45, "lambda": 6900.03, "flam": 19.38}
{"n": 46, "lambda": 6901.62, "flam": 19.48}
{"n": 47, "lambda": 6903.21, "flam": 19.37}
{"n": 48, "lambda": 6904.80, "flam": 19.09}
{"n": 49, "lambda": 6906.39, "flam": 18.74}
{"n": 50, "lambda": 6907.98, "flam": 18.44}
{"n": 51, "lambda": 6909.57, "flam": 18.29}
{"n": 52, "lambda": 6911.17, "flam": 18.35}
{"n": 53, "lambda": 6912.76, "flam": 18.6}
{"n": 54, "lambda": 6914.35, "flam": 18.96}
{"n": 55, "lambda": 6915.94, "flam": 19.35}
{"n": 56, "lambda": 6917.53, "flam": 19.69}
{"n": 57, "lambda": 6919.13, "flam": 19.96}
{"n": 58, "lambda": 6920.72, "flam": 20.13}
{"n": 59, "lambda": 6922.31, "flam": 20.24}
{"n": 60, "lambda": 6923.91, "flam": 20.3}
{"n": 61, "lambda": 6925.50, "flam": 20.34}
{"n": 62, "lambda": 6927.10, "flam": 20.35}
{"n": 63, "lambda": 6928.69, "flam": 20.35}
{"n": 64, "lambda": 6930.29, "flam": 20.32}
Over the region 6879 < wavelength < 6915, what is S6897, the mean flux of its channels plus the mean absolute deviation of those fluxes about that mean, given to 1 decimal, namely 19.8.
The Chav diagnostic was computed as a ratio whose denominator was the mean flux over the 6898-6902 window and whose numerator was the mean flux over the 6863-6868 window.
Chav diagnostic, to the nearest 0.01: 1.10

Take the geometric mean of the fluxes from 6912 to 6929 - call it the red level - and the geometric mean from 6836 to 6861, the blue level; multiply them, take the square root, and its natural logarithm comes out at 3.03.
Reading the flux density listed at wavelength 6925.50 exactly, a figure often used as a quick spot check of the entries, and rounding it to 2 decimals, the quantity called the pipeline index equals 20.34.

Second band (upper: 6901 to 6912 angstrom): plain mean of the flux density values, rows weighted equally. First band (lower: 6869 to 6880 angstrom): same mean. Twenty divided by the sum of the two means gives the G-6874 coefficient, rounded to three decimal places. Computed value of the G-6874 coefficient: 0.499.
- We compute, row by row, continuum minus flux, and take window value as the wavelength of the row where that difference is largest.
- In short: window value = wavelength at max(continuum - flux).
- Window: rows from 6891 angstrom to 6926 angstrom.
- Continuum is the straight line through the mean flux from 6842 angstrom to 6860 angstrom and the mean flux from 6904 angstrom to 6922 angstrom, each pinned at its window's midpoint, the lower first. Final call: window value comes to 6892.10 angstrom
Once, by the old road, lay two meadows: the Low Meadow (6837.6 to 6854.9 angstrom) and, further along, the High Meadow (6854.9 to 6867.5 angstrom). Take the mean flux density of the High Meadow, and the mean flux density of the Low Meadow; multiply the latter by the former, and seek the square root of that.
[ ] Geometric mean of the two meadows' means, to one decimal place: 21.6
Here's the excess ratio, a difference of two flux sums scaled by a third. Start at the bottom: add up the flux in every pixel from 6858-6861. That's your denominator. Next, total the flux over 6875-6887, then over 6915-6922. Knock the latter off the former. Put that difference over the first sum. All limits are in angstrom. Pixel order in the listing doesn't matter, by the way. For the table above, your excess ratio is 1.5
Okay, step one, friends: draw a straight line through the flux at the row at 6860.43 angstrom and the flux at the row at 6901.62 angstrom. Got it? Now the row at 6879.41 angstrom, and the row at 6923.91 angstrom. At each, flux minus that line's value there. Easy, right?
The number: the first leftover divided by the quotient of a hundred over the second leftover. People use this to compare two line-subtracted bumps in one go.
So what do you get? 0.012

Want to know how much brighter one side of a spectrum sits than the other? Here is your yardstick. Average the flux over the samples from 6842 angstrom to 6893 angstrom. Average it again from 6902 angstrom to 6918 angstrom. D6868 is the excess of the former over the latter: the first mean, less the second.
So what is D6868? 2.0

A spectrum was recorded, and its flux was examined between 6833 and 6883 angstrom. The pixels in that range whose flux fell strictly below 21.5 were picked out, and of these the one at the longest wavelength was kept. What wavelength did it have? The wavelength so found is 6882.58 angstrom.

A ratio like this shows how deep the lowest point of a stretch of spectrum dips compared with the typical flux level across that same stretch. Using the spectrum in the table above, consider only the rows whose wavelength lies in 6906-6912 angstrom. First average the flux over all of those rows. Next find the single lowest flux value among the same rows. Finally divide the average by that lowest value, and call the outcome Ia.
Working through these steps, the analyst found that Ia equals 1.01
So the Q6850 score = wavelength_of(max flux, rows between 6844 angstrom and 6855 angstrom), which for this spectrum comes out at 6844.65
